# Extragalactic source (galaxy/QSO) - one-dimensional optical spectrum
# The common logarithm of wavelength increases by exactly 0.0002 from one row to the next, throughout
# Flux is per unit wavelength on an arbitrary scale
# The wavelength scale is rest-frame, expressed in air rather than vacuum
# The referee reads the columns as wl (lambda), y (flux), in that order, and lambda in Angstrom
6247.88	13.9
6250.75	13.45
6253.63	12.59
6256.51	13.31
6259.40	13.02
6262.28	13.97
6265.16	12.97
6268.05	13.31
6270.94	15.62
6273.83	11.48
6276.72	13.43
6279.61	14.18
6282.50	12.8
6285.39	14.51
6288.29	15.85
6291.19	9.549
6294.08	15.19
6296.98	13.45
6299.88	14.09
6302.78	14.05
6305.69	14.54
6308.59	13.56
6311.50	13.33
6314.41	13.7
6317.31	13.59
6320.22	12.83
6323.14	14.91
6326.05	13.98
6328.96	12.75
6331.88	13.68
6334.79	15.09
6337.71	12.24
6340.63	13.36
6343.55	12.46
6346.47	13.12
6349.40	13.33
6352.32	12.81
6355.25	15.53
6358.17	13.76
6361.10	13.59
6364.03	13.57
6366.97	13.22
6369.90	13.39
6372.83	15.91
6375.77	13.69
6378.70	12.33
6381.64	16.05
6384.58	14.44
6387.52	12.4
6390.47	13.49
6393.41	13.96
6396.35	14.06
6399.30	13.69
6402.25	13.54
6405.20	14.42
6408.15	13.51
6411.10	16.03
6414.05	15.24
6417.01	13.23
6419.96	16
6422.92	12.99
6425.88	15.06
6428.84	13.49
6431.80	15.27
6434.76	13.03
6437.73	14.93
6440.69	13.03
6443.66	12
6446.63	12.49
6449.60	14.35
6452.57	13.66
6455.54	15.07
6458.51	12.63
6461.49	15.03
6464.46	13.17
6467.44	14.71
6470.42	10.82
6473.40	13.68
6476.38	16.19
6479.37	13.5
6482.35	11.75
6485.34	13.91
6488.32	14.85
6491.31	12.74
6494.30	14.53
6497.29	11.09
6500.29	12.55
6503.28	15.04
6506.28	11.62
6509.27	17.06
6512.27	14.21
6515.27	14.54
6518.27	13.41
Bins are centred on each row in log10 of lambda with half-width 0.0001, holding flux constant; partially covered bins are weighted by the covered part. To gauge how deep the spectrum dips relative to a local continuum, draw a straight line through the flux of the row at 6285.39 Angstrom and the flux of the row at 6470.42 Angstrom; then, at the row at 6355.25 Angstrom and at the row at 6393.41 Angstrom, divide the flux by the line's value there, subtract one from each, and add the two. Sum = 0.31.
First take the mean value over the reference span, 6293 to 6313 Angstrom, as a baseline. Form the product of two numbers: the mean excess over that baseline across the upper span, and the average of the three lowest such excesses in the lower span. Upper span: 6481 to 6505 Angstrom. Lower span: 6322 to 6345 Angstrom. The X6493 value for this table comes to 1.1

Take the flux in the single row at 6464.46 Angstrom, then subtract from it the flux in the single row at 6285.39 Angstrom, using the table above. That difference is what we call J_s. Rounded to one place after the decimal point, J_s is -1.3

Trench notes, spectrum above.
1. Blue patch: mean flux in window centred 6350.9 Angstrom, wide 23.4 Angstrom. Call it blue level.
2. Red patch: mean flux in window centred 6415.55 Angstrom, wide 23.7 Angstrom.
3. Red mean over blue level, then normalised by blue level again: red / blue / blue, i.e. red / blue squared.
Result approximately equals 0.0799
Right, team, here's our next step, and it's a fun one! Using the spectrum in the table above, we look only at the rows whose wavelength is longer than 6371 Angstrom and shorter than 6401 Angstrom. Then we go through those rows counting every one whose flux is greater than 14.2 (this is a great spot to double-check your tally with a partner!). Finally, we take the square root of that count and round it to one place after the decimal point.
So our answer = 1.7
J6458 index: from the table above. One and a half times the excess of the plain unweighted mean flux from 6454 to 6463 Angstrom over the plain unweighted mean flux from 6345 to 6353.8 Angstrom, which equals 1.7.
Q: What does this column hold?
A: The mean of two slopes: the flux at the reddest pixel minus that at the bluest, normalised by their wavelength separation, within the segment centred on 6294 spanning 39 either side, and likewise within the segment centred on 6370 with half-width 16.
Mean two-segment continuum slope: -0.02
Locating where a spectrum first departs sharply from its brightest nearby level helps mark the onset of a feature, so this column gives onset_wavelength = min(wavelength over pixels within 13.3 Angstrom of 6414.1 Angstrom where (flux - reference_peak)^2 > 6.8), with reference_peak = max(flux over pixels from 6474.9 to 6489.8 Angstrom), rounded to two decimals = 6402.25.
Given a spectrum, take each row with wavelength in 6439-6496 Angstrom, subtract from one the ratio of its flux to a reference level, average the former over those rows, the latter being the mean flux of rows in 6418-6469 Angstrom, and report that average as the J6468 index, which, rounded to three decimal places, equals 0.025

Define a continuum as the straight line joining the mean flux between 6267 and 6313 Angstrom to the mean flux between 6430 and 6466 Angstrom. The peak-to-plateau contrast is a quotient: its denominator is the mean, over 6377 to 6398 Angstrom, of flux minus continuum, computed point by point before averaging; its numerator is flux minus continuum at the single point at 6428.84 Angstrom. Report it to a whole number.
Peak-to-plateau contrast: -2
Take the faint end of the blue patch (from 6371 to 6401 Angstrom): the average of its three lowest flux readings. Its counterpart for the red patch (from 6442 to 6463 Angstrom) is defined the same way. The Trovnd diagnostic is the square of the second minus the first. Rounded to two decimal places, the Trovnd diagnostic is 0.13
